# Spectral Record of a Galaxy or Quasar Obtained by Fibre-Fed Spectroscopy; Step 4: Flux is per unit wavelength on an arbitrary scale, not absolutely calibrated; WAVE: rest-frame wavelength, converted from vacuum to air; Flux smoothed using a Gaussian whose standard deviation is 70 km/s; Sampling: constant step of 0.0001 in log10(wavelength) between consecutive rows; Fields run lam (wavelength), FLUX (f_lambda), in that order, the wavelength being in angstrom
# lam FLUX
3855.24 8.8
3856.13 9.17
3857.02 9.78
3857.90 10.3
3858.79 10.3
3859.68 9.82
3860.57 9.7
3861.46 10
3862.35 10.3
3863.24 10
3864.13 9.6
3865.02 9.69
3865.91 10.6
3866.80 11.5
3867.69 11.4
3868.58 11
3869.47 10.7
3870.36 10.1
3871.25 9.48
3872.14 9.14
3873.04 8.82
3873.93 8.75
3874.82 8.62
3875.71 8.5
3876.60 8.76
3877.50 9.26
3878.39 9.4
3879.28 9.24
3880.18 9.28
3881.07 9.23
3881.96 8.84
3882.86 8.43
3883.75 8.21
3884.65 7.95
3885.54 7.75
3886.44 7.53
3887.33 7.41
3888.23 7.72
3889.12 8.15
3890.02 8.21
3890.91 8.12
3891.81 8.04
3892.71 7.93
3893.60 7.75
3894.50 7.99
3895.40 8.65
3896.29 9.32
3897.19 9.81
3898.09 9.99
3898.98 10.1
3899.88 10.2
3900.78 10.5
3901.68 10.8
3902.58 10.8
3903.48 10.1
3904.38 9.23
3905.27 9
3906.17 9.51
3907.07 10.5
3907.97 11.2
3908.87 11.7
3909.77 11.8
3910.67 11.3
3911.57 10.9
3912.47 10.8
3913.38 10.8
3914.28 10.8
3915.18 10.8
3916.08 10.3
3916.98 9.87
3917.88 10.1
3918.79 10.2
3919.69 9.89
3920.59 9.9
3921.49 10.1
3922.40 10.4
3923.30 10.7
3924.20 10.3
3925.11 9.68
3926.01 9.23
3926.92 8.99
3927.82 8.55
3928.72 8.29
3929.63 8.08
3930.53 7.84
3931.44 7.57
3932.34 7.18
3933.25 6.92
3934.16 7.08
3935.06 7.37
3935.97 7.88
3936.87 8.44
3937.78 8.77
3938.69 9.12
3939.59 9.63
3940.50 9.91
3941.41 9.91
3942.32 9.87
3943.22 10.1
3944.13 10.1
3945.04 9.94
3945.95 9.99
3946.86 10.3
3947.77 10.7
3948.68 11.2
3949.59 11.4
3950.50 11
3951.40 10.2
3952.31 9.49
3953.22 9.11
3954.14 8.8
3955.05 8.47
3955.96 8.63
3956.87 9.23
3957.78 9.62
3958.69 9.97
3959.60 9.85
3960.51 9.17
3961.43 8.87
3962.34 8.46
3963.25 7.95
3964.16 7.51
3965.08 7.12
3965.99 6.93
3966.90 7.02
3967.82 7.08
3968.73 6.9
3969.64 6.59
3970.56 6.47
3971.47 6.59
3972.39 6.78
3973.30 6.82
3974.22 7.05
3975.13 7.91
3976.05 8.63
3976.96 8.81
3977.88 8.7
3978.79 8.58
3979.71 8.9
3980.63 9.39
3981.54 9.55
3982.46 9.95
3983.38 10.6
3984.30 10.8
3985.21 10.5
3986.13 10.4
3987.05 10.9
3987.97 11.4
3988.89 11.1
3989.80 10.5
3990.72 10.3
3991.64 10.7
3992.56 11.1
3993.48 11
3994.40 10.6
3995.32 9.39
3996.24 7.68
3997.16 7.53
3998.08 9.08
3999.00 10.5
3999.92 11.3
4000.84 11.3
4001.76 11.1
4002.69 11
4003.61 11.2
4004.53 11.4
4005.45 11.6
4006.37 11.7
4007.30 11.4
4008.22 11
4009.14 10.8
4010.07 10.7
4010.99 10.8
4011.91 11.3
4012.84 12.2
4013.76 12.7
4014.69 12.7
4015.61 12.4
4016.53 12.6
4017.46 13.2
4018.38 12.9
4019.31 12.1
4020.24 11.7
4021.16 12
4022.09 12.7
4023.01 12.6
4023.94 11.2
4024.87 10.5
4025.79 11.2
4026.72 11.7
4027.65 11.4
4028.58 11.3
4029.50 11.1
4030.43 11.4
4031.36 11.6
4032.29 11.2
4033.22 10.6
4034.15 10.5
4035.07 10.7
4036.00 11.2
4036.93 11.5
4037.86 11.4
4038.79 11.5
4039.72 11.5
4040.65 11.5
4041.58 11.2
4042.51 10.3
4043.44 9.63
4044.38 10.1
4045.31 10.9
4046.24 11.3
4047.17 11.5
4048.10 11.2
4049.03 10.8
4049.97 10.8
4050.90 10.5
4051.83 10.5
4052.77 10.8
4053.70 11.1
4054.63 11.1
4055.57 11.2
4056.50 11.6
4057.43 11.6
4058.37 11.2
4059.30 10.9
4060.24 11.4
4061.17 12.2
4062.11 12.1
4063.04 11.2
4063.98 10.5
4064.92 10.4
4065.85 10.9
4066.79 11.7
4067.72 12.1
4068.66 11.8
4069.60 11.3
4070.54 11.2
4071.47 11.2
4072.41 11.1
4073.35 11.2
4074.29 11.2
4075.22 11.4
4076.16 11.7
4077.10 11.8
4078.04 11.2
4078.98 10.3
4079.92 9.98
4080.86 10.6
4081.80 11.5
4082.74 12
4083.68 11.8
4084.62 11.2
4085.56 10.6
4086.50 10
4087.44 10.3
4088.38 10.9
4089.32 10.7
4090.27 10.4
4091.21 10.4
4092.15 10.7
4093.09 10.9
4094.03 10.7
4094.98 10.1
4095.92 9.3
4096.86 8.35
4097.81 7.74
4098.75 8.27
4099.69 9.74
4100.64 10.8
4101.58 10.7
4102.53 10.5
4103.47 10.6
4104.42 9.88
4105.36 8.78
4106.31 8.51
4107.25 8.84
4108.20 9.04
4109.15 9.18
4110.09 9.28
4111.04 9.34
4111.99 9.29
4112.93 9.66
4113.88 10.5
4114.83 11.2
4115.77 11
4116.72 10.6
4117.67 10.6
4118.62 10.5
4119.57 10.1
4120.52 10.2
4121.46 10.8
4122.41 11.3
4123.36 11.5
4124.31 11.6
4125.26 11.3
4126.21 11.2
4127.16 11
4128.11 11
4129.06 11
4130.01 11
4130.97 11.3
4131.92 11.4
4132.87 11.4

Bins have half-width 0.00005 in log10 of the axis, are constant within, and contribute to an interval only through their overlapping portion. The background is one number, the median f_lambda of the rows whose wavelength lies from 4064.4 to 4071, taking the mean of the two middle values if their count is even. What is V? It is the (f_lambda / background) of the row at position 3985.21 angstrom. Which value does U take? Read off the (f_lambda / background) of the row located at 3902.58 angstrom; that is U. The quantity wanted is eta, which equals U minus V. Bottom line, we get 0.03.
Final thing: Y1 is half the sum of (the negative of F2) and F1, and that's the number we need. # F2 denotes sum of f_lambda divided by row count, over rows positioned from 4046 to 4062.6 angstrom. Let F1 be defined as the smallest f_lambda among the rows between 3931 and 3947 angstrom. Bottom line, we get -2.15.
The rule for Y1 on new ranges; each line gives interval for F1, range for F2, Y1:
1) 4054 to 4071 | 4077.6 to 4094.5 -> -0.19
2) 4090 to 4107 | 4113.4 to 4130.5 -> -1.59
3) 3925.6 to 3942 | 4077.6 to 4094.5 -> -1.93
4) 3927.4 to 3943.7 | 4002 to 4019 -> -2.42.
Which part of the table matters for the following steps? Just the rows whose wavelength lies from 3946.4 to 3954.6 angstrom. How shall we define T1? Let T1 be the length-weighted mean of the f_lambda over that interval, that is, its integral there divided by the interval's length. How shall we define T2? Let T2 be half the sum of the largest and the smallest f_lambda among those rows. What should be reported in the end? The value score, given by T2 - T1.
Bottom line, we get -0.14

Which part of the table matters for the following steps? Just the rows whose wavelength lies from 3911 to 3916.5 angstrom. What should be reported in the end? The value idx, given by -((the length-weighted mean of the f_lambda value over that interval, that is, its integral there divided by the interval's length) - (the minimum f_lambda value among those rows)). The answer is -0.44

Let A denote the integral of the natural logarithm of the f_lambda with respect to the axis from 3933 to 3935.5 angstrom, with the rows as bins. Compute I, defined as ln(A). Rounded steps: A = 4.9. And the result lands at 1.59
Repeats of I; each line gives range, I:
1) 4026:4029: 1.99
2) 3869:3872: 1.93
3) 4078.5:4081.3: 1.88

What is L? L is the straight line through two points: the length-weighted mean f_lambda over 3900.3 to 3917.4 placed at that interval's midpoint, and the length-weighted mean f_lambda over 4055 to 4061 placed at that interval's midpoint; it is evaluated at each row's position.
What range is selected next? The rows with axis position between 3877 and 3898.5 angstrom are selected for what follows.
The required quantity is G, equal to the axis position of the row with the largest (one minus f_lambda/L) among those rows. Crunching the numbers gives 3887.33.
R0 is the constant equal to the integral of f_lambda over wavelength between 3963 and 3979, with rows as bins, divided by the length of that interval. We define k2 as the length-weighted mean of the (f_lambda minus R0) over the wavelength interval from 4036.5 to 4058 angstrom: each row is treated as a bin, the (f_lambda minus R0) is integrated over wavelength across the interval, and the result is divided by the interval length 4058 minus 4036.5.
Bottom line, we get 3.6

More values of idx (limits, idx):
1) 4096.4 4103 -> -1.70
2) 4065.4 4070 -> -0.66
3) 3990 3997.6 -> -2.28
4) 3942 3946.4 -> -0.14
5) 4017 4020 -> -0.54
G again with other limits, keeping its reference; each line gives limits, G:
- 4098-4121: 4098.75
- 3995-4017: 3997.16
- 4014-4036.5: 4034.15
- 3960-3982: 3970.56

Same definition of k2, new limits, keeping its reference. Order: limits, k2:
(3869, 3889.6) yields 1.4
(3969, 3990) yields 1.6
